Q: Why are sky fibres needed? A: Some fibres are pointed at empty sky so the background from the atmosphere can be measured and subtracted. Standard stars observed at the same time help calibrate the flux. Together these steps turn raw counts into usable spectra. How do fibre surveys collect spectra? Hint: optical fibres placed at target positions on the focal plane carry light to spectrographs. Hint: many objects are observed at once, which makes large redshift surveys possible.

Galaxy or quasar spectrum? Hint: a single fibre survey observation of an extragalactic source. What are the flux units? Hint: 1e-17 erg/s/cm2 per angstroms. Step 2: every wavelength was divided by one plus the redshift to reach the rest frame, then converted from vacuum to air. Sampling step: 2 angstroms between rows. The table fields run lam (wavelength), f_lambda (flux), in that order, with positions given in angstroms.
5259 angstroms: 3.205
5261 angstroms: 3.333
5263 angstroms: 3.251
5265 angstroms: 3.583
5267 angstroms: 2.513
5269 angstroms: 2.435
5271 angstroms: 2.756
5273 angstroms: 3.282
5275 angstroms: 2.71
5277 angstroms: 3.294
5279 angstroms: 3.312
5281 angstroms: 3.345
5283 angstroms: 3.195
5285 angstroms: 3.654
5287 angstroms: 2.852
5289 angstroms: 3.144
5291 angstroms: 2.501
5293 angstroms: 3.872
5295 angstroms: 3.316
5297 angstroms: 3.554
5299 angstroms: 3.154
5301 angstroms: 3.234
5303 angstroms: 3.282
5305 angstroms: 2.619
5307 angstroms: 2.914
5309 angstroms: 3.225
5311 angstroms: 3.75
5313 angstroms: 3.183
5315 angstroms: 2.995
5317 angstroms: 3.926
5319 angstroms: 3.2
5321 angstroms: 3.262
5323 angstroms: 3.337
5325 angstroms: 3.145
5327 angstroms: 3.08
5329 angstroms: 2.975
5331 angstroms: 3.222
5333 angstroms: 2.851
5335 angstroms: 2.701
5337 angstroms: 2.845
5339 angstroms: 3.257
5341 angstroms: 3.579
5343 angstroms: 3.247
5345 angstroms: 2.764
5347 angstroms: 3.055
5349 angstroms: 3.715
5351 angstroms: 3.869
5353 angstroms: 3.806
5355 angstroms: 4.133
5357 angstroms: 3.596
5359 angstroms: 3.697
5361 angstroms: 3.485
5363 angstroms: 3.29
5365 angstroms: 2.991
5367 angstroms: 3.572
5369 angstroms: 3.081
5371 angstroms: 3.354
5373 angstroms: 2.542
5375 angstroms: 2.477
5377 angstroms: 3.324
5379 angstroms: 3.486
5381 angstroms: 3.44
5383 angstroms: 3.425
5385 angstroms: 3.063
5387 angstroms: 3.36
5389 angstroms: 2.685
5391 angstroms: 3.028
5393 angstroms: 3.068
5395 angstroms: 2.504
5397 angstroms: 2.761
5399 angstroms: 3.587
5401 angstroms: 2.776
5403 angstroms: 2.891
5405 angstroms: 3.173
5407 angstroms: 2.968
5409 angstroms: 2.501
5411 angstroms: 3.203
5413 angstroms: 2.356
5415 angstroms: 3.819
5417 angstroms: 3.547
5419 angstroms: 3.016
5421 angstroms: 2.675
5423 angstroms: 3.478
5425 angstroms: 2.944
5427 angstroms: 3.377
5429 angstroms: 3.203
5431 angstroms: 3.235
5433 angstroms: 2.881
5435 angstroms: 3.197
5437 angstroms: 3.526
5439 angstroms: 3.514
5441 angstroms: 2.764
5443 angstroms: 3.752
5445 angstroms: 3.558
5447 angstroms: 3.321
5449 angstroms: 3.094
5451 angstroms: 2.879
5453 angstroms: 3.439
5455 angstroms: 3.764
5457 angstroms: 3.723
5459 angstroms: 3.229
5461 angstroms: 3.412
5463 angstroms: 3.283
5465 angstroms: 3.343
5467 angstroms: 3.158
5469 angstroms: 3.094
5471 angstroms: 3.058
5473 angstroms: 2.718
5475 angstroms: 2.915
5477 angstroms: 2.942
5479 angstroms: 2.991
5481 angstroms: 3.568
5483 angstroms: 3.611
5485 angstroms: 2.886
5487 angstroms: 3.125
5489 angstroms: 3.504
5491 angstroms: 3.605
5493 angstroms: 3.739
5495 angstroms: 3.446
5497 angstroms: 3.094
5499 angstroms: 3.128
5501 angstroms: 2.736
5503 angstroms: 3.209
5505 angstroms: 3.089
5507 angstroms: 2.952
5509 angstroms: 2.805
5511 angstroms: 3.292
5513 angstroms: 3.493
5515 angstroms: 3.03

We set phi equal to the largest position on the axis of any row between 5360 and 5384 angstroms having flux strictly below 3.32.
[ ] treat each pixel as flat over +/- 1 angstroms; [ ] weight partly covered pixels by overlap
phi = 5375 angstroms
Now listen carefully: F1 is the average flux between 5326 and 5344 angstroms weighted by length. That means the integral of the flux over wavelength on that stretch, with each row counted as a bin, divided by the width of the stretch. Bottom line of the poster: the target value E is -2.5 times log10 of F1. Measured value -1.22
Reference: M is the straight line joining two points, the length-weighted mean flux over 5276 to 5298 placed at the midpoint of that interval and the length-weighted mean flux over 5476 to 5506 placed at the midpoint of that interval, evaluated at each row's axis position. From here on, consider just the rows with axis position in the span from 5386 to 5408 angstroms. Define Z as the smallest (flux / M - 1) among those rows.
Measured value -0.232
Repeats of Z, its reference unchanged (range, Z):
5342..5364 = -0.154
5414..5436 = -0.178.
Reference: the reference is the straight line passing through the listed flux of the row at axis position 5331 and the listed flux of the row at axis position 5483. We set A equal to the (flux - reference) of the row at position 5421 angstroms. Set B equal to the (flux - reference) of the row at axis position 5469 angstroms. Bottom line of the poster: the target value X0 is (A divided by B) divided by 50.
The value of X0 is 0.032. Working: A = -0.8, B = -0.48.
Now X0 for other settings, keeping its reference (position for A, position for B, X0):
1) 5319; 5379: 0.001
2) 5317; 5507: -0.021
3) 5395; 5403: 0.034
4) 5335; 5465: 0.048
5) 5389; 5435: 0.047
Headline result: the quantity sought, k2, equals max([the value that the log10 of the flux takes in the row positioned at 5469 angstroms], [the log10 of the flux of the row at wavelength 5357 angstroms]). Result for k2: 0.556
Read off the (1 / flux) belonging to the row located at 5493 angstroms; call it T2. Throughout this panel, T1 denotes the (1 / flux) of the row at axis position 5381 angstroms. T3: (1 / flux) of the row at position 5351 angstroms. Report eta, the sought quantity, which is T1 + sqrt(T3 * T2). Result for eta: 0.554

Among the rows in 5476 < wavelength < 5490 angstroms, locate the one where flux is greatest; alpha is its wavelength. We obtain 5483 angstroms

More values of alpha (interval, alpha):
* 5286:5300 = 5293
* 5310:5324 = 5317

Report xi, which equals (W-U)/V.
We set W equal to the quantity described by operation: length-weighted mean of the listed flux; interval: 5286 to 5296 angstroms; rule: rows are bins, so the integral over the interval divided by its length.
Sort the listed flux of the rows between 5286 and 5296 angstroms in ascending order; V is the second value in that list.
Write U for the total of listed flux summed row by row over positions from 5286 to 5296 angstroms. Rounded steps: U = 15.7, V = 2.852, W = 3.14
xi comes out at -4.4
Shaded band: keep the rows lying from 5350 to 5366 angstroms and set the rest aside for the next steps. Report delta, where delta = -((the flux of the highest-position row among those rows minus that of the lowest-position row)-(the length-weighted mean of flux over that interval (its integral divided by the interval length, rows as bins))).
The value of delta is 4.5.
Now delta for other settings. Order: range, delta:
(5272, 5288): 3.6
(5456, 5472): 4.0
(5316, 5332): 4.0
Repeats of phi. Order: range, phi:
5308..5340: 5339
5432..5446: 5441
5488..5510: 5509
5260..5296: 5295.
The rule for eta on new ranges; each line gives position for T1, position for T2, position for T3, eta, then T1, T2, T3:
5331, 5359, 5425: 0.613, 0.310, 0.270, 0.34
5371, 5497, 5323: 0.609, 0.298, 0.323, 0.30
